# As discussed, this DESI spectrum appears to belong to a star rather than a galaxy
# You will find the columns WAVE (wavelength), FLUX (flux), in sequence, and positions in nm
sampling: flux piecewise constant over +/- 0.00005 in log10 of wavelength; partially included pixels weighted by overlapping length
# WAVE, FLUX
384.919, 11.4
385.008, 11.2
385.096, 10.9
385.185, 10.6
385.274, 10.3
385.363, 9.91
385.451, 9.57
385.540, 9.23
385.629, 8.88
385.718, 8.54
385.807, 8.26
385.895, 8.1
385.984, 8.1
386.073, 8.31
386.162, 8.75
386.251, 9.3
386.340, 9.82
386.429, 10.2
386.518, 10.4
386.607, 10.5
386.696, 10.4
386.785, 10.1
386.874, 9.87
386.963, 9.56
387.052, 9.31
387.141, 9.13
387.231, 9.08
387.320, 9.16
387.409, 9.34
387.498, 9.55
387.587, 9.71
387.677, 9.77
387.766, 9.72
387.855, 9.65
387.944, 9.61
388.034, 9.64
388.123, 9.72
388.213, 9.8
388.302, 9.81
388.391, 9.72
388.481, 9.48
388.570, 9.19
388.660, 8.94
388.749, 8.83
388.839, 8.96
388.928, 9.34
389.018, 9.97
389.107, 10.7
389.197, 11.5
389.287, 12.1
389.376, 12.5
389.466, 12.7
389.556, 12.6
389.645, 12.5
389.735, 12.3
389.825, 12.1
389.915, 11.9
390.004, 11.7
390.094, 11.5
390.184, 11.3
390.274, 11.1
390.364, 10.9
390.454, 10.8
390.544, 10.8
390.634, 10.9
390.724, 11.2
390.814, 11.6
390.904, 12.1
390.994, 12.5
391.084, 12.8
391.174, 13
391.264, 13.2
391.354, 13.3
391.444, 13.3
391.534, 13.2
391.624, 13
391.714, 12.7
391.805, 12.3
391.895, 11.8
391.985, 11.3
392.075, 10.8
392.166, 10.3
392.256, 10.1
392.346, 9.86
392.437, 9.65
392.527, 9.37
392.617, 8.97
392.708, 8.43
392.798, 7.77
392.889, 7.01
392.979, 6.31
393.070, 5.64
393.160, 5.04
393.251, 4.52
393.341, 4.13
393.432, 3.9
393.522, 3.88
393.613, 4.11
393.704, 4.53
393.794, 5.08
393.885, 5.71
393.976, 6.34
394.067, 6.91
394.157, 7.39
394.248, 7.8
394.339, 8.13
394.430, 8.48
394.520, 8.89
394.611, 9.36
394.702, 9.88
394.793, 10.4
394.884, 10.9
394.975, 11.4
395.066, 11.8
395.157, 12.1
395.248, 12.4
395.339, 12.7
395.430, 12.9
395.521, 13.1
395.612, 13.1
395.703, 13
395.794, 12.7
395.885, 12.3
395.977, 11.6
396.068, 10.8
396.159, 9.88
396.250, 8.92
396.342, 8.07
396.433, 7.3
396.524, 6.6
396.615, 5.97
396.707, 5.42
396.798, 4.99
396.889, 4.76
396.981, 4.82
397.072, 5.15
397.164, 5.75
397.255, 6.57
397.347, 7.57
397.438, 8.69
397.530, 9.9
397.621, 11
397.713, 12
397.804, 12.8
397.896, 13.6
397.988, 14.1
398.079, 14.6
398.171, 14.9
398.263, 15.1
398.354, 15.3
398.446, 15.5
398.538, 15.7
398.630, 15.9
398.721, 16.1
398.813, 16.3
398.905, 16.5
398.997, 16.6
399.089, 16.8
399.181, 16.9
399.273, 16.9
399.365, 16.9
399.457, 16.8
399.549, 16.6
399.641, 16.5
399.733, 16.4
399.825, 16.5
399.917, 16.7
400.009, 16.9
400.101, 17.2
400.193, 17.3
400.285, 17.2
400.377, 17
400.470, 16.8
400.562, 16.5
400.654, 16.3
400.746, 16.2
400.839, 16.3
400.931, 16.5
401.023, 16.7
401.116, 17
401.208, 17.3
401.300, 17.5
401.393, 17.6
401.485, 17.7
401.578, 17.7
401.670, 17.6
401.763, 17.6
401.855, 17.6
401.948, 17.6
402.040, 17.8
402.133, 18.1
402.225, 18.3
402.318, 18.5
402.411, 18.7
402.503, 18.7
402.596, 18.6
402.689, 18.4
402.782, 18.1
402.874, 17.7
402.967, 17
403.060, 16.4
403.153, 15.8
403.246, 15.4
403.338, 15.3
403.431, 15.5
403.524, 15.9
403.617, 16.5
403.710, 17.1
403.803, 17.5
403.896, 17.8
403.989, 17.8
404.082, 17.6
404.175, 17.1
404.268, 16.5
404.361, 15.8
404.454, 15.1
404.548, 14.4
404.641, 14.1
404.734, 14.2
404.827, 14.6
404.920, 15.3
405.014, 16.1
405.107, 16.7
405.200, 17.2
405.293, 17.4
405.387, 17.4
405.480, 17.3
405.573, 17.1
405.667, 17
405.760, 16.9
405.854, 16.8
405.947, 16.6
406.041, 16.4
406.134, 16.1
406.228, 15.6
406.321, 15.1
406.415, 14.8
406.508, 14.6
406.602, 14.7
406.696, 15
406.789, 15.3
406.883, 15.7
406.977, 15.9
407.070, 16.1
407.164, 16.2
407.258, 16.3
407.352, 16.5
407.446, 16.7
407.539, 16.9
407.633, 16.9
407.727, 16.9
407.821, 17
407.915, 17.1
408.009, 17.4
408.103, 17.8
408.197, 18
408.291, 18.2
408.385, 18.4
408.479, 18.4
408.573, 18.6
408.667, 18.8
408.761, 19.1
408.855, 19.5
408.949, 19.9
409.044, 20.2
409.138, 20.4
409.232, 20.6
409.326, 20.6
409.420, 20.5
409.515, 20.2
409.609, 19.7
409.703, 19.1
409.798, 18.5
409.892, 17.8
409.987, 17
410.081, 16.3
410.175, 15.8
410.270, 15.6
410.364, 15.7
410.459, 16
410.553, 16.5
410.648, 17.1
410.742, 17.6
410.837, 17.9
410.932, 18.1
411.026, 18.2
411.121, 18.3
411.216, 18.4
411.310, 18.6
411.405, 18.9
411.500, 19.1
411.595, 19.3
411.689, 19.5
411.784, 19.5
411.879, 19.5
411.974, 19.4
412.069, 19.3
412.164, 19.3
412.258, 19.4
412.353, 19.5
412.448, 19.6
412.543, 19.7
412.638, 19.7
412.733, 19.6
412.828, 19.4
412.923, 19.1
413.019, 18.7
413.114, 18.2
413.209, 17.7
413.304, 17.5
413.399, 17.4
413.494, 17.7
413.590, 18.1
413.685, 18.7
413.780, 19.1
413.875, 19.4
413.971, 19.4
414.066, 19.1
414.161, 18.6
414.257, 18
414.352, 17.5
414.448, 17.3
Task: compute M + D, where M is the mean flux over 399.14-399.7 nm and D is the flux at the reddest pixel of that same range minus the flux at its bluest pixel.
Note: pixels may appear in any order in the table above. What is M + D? 16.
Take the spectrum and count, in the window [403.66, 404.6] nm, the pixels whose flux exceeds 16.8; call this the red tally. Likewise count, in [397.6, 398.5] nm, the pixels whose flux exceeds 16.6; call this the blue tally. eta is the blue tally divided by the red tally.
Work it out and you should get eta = 0.0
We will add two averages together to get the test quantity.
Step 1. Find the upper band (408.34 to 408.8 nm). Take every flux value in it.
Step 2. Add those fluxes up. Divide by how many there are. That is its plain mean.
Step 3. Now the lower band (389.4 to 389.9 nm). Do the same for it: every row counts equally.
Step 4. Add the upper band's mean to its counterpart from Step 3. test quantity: 31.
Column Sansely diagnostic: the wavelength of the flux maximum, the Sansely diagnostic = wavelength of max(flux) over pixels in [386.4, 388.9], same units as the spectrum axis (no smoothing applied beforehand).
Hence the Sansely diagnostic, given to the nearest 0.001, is 386.607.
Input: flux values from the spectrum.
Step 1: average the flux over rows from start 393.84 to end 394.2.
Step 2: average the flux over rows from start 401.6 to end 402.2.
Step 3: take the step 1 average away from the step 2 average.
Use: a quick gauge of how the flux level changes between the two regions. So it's 11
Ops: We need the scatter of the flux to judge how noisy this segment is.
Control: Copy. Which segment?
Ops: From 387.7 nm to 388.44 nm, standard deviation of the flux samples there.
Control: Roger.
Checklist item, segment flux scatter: 0.07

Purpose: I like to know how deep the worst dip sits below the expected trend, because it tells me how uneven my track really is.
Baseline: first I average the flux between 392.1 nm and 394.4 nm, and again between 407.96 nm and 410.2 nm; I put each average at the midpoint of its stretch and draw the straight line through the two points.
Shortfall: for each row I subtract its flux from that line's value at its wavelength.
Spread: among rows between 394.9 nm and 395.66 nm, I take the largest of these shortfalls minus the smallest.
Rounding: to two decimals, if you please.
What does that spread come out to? 1.29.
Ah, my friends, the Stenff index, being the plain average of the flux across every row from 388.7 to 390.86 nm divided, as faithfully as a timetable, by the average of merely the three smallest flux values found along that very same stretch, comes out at 1.24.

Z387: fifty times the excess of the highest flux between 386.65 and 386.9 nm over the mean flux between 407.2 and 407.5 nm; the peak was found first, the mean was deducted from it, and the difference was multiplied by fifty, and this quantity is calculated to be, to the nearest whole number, -305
